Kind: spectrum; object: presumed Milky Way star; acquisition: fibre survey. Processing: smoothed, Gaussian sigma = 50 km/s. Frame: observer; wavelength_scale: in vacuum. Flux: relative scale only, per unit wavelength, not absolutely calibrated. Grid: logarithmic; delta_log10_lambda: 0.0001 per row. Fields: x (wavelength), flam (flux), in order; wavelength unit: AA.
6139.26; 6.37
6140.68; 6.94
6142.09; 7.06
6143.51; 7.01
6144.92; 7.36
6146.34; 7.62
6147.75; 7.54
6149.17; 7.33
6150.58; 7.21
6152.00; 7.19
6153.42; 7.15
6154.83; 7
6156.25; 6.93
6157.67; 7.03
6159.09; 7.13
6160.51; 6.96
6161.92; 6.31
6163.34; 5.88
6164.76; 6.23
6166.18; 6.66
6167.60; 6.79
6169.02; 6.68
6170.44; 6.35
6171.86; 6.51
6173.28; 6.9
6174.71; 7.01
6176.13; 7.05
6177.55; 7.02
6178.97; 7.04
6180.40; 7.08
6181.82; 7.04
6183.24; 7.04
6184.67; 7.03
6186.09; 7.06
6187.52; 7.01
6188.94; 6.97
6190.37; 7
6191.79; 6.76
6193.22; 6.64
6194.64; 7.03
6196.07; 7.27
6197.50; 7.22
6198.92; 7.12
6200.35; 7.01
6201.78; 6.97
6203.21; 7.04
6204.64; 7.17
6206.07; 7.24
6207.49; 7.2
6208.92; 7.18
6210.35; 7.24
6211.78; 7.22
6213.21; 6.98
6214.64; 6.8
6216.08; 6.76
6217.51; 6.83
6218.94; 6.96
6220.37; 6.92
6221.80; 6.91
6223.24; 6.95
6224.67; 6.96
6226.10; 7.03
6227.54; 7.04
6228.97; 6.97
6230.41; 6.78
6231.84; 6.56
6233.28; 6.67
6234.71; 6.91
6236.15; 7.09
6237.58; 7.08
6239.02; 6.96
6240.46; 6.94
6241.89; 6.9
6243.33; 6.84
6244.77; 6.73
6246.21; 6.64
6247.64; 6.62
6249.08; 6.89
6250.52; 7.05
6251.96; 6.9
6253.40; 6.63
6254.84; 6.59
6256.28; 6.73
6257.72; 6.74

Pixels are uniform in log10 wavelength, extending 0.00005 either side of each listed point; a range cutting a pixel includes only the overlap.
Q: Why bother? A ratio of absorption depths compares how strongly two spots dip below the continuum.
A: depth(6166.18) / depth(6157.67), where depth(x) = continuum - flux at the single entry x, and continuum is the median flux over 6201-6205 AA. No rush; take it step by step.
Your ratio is 38.0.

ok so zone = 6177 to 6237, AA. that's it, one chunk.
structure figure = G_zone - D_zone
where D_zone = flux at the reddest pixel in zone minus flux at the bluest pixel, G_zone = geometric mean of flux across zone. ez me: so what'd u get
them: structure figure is 6.92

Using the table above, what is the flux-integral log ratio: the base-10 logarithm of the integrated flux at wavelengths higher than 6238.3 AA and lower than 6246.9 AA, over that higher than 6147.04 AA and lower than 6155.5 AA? -0.018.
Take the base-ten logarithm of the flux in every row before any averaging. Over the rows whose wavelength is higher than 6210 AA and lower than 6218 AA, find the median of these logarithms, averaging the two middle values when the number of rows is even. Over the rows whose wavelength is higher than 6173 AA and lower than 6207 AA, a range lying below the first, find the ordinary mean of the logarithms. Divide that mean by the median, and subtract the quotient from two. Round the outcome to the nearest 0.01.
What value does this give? 0.99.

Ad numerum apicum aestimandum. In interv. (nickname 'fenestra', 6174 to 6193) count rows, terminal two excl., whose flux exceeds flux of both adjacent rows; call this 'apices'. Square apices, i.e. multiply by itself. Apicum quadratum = 16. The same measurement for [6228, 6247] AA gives 1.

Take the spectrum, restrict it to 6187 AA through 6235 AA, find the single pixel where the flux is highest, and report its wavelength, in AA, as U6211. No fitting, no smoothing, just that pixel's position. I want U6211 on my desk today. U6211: 6196.07 AA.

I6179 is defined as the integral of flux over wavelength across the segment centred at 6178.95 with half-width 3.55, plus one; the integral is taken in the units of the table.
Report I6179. 51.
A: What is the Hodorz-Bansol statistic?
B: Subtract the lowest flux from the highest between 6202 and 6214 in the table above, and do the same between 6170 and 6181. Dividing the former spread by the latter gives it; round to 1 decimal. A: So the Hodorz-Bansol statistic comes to 0.4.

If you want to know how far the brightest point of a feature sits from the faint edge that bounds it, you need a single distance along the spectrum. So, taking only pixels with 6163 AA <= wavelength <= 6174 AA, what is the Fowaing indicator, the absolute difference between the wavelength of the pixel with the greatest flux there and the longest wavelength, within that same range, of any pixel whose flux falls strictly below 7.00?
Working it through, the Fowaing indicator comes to 0.0 AA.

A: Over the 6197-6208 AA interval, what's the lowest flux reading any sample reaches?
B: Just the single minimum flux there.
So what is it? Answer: 6.97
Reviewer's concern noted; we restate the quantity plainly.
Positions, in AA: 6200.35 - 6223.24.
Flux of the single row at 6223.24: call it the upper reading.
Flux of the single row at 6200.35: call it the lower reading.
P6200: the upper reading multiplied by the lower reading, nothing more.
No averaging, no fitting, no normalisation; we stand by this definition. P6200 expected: 49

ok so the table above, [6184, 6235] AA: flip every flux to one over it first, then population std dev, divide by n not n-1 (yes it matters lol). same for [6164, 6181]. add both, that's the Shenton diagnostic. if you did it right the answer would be 0.010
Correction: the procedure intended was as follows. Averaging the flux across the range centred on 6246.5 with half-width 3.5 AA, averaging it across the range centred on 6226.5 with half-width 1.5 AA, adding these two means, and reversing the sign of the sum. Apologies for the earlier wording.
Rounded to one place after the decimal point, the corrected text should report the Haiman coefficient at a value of -13.8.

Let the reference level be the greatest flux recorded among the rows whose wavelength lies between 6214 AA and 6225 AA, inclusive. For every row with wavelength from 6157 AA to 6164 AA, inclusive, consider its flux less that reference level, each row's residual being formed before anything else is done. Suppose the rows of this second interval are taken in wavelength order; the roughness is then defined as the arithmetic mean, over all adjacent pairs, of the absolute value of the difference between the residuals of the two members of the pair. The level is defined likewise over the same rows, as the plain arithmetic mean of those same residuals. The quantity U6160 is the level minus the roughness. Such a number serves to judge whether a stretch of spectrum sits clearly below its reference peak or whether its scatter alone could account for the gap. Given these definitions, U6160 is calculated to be -0.6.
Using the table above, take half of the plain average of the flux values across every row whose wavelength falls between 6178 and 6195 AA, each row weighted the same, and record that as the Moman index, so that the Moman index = 3.49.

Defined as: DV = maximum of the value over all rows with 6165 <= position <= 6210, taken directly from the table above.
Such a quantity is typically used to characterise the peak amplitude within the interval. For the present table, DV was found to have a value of 7.27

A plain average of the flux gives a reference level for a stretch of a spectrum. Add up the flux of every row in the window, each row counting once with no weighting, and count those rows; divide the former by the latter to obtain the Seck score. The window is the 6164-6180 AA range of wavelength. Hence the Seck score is 6.75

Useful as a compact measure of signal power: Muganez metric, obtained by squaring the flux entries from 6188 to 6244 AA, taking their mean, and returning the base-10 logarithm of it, 1.69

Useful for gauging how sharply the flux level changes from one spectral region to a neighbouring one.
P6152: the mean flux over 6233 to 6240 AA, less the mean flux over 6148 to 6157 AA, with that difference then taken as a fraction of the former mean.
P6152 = -0.03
